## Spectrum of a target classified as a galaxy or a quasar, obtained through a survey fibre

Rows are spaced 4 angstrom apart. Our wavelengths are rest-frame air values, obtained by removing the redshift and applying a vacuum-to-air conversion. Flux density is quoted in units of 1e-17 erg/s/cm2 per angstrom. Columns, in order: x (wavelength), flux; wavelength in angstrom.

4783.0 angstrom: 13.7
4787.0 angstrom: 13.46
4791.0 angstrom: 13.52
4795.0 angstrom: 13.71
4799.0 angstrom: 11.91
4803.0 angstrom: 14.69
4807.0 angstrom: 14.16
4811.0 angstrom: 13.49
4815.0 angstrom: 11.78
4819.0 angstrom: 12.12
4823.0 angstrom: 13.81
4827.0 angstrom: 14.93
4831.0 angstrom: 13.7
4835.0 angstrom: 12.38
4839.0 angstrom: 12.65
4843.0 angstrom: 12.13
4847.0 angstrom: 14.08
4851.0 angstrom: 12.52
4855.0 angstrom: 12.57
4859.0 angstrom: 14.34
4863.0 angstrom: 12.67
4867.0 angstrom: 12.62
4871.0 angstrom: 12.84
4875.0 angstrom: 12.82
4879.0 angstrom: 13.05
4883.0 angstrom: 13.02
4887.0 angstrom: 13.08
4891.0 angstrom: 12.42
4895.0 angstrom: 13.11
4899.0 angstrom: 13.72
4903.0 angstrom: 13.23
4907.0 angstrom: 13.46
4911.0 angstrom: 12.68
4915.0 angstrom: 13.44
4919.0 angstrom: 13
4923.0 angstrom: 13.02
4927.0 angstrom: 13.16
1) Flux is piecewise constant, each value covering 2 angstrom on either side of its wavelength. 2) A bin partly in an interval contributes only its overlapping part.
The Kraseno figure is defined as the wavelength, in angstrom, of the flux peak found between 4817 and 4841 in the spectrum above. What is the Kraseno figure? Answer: 4827.0 angstrom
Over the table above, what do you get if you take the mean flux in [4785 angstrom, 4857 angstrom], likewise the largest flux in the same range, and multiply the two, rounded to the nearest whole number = 197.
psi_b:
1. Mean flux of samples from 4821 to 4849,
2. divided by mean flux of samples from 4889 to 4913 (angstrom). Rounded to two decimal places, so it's 1.02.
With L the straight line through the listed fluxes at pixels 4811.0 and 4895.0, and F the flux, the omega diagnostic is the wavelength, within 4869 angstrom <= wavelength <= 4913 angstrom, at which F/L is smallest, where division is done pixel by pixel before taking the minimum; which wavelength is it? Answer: 4891.0 angstrom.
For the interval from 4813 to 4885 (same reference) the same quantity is 4815.0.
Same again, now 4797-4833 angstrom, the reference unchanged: 4815.0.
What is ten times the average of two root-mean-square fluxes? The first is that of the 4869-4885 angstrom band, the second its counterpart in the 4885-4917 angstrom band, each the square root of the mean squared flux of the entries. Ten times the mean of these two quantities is 130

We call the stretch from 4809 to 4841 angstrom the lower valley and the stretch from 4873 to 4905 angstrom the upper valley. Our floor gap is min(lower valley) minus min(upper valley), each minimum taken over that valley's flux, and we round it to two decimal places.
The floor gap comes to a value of -0.64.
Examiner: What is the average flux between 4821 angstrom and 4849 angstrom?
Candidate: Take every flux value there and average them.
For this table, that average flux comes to 13.4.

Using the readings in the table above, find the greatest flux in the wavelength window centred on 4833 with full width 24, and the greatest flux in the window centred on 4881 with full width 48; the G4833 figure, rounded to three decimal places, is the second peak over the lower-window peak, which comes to 0.960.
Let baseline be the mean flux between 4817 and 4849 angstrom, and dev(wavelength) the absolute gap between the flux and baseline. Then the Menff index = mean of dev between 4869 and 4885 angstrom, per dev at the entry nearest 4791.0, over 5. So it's 0.20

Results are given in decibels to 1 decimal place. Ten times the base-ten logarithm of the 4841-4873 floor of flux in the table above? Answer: 10.8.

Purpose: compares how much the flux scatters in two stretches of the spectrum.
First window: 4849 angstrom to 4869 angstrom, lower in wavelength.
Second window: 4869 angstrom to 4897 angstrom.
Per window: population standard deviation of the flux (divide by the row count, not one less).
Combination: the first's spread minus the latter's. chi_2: 0.48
